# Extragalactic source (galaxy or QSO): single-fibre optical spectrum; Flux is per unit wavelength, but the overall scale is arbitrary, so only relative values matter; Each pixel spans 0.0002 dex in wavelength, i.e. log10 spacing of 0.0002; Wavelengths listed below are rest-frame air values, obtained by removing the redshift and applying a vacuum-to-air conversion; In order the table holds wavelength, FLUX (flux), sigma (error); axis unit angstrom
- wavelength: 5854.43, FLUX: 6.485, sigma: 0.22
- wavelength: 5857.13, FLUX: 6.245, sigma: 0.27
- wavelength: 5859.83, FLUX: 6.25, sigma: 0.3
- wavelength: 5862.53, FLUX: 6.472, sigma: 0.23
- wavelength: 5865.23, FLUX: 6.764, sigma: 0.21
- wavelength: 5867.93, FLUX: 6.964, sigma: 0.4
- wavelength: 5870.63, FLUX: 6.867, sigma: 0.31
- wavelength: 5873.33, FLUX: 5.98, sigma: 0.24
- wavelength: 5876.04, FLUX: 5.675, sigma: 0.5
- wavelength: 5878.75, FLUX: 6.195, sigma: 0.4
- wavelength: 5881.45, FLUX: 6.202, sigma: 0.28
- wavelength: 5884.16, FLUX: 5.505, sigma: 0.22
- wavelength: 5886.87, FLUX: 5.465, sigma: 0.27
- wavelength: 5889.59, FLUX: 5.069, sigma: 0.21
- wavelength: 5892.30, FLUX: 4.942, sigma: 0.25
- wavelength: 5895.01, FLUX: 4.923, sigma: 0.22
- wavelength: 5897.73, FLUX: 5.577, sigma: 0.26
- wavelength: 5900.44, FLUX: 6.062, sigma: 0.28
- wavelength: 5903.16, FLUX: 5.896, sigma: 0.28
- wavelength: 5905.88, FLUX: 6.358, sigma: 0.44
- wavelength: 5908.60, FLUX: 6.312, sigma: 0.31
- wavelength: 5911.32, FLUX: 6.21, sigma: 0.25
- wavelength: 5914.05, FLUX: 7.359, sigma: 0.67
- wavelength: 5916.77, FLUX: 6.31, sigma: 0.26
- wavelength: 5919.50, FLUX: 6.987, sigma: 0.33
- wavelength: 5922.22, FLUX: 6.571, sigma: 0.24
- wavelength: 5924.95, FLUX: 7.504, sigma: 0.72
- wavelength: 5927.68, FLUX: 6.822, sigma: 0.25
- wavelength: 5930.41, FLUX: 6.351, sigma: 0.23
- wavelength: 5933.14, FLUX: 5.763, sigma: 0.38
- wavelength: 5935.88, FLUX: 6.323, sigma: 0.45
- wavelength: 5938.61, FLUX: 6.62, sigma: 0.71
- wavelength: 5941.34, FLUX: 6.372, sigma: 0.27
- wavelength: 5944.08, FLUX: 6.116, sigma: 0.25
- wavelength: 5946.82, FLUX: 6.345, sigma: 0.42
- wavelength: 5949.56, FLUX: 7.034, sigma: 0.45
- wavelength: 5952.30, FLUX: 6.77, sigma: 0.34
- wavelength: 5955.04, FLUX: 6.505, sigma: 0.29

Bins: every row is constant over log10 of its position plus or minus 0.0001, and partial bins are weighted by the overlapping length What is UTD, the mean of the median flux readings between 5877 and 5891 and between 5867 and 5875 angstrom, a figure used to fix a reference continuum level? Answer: 6.2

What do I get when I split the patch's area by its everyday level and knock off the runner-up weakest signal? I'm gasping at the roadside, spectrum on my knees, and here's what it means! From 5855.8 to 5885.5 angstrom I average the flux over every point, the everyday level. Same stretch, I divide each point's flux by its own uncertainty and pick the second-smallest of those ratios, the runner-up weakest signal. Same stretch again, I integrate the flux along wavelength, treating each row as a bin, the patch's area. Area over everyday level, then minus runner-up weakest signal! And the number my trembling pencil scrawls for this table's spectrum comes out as 14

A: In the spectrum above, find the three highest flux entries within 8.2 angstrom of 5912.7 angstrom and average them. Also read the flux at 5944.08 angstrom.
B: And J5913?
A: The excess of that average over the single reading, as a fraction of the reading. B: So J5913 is 0.13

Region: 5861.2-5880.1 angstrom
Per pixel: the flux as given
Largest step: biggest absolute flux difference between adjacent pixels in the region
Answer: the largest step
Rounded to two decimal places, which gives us 0.89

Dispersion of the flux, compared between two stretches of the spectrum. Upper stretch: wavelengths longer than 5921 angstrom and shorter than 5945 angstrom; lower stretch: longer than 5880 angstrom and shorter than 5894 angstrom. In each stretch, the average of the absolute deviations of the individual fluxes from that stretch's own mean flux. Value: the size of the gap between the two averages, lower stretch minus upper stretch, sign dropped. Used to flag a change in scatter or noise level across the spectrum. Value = 0.00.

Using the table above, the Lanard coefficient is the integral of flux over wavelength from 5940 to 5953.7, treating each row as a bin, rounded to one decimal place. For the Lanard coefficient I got 89.4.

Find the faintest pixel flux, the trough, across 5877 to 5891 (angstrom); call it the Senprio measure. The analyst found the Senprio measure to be 5.069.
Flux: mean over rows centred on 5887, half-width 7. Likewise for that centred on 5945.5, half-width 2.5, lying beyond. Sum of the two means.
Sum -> 11.7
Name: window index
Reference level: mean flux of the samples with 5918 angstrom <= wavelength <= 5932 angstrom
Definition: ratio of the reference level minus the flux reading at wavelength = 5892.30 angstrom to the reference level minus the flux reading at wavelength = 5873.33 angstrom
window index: 2.2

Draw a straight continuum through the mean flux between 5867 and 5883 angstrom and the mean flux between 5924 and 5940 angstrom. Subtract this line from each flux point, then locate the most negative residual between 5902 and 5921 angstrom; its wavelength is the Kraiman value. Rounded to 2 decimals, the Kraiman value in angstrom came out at 5903.16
